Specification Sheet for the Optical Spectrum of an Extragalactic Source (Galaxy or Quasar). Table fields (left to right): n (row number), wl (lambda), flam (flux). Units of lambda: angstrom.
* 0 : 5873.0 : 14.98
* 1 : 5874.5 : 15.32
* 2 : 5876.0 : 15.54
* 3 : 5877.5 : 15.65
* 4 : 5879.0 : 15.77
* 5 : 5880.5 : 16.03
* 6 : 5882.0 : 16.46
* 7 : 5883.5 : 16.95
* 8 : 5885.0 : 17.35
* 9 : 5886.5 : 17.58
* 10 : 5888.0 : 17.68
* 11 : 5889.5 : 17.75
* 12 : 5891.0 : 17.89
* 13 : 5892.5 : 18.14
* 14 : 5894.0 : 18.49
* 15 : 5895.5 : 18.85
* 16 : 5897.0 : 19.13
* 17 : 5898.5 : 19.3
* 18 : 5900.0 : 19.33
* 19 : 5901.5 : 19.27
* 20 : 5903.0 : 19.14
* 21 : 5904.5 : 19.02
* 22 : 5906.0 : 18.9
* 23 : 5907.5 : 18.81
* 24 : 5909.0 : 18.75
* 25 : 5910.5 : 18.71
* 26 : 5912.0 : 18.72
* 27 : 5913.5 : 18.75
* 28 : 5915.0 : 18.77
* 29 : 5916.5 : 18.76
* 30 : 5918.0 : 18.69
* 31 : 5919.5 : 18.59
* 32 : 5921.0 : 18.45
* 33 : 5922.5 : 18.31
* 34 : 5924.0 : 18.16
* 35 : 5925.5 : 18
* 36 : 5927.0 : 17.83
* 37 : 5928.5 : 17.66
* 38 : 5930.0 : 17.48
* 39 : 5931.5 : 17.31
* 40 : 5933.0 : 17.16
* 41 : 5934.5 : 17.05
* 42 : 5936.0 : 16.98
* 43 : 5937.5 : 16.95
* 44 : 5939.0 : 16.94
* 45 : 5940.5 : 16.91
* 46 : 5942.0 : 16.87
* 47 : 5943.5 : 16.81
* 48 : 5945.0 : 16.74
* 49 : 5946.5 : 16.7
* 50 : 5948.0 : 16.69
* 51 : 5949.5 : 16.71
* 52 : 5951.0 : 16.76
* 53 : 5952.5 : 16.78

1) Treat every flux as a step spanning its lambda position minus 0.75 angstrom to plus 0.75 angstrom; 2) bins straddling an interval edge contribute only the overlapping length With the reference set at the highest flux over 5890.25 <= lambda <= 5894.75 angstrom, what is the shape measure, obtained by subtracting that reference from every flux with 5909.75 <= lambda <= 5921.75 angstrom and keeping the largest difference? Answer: 0.3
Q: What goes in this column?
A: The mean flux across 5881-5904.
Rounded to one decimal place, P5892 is 18.2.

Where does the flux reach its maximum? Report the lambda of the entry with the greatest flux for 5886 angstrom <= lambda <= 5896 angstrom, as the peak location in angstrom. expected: 5895.5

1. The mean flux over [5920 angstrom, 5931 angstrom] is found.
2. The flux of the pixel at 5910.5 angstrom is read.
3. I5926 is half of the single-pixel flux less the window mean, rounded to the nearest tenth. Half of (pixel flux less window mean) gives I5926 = 0.4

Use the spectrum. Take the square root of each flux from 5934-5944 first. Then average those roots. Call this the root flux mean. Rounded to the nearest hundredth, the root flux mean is 4.11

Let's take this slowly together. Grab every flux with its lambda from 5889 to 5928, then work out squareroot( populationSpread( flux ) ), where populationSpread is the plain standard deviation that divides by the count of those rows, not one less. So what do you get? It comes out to 0.7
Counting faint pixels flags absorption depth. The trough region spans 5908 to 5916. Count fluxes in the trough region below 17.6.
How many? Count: 0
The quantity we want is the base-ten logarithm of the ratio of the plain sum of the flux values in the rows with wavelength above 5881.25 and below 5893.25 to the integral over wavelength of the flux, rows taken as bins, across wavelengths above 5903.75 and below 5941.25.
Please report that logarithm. -0.69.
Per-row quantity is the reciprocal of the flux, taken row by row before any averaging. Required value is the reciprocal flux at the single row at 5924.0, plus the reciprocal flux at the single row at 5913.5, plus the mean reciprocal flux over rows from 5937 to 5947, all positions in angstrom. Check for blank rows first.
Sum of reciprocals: 0.168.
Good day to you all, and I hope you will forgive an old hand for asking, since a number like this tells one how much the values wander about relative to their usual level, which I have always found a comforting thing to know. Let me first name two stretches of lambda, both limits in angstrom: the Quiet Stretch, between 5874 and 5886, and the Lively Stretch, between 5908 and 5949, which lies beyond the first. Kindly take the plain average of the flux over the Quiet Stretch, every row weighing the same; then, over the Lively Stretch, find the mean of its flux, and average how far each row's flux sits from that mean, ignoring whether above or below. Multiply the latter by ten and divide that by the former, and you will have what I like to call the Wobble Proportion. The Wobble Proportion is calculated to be 0.46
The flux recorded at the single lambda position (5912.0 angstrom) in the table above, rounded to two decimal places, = 18.72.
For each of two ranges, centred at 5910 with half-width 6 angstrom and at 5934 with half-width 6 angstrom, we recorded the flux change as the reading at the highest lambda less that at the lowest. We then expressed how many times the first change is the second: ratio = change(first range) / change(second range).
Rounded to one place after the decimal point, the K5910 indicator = 0.3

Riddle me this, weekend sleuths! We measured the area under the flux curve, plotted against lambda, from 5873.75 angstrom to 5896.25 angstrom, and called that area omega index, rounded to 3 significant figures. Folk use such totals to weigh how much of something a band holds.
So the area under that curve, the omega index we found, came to 383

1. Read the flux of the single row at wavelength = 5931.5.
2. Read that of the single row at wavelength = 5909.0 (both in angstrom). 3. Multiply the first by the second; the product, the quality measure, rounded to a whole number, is 325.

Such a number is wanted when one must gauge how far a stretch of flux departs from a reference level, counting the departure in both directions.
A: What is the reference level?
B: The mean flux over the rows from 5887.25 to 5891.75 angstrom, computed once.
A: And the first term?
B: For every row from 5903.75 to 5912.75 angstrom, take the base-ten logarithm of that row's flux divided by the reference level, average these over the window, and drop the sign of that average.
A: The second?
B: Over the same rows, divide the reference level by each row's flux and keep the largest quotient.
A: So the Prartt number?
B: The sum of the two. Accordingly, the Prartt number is 0.97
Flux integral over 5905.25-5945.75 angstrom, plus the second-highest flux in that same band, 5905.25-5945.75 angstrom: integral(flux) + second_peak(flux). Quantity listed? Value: 743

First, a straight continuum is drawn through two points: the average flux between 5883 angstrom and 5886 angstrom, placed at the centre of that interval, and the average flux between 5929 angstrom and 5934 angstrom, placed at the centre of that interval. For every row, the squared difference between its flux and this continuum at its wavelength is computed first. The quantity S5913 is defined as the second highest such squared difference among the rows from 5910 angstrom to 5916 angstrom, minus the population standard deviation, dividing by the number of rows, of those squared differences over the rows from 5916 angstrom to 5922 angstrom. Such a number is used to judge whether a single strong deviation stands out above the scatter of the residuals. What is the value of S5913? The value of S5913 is 1.9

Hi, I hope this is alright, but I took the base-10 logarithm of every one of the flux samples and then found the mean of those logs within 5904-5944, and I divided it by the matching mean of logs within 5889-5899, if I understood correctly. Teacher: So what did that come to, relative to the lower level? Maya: 0.99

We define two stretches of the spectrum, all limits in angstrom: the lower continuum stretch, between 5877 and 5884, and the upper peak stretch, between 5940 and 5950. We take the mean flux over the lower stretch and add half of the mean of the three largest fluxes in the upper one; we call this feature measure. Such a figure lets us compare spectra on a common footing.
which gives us 24.6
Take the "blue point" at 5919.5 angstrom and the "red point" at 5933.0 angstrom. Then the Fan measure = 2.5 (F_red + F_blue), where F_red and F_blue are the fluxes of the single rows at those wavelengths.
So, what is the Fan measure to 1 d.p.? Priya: 89.4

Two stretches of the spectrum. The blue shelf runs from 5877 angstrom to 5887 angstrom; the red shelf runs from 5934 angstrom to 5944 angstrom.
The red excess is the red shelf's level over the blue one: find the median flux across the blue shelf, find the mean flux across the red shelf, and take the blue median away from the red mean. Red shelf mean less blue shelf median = 0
